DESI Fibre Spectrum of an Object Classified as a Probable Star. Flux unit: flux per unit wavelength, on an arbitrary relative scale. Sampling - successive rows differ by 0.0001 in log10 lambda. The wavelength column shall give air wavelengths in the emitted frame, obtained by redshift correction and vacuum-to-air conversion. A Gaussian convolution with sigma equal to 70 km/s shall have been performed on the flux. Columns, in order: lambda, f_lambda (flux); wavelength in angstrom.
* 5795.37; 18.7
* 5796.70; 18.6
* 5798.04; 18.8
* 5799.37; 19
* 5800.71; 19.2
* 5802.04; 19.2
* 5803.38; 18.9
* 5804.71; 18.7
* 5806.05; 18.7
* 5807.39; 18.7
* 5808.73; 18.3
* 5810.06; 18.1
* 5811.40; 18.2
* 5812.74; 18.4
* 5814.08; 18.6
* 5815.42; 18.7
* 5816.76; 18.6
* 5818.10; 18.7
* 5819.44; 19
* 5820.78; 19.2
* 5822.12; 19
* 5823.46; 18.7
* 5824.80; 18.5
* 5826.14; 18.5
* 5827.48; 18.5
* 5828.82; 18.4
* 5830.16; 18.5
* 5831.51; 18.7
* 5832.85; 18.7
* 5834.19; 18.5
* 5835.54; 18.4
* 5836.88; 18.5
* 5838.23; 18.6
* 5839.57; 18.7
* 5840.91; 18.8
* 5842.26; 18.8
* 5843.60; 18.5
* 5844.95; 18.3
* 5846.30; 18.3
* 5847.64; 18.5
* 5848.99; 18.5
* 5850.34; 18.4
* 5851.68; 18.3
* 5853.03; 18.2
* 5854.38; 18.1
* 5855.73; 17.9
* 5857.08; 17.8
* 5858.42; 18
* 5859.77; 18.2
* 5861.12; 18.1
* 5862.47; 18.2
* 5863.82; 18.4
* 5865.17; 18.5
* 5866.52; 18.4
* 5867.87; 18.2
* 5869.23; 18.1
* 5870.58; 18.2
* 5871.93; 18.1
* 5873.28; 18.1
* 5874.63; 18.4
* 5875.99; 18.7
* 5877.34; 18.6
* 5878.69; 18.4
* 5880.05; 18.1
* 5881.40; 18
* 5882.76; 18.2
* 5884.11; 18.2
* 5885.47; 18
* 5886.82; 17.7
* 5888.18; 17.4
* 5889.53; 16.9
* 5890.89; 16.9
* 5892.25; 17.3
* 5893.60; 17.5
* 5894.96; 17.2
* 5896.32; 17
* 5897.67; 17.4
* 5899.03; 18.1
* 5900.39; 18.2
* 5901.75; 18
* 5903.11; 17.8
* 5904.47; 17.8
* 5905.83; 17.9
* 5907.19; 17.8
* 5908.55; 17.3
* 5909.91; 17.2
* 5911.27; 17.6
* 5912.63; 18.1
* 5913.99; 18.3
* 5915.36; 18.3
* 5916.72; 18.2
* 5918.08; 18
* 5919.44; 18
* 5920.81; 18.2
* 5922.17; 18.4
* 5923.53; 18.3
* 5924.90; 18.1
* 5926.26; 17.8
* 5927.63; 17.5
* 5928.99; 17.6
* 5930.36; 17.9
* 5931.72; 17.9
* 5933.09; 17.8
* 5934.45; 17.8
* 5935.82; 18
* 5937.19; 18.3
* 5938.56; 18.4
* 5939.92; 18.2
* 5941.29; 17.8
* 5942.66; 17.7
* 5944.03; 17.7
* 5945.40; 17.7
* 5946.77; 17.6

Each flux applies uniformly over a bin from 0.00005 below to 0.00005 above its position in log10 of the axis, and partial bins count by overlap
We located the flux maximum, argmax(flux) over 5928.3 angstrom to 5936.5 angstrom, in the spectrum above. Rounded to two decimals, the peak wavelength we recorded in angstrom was 5935.82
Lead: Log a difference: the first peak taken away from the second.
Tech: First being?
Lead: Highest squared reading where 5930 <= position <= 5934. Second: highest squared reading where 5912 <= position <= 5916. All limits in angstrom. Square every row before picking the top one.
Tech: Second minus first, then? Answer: 14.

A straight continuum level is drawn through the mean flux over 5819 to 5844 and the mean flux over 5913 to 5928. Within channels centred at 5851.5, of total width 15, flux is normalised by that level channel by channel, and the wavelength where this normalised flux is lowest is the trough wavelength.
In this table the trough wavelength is 5857.08 angstrom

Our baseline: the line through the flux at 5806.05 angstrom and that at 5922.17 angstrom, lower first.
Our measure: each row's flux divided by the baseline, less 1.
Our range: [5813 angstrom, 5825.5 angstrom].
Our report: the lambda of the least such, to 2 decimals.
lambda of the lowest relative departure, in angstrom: 5824.80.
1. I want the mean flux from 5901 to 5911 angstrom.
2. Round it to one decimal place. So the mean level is 17.7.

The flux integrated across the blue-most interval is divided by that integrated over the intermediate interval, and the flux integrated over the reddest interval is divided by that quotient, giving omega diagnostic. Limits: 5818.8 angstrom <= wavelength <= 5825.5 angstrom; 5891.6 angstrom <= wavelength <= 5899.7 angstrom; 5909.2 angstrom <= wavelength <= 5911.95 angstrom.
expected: 53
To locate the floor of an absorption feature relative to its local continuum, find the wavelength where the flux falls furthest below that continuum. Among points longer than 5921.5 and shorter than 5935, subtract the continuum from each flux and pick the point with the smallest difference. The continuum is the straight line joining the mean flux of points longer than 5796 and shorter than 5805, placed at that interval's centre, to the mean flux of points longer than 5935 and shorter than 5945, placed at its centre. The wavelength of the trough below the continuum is 5927.63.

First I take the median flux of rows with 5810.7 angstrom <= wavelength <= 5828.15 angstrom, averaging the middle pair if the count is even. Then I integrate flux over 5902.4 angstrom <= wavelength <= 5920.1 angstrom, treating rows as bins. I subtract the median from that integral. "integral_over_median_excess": 298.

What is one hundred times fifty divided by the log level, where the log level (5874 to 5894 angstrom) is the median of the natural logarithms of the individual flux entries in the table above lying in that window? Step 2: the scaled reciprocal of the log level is 1730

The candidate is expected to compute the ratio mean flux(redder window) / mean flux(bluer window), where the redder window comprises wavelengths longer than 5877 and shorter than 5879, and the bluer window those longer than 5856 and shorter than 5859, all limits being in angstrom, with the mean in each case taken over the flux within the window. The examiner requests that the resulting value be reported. 1.03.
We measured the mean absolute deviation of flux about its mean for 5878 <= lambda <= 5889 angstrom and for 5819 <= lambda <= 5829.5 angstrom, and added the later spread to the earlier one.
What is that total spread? 0.48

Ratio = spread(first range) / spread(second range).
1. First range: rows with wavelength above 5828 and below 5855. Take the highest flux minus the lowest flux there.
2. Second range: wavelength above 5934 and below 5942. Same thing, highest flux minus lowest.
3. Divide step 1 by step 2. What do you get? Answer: 1.17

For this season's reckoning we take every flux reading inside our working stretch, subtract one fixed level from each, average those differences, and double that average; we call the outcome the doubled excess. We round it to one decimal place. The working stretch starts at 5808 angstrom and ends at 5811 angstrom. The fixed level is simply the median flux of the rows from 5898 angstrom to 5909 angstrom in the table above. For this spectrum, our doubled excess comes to 0.7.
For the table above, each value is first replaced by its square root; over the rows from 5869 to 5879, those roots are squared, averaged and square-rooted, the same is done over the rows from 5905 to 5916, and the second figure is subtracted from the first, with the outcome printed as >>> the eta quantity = 0.06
